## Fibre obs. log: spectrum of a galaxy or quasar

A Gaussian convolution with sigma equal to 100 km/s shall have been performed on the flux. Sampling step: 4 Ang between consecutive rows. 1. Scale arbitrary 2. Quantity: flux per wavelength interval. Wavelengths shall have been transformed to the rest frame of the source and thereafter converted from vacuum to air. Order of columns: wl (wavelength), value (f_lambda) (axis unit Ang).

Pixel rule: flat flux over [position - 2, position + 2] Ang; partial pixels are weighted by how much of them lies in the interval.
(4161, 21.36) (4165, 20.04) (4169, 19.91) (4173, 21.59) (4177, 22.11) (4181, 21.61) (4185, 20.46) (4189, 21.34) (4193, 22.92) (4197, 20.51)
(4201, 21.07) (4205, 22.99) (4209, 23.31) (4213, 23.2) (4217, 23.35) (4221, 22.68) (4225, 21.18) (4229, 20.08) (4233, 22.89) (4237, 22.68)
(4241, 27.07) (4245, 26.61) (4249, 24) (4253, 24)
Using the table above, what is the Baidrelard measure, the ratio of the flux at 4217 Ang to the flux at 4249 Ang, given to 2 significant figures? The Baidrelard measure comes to 0.97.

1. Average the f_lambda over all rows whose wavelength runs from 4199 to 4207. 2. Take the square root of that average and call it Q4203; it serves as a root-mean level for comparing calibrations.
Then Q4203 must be 4.69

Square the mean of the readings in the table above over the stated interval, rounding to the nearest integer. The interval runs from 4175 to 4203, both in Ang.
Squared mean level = 459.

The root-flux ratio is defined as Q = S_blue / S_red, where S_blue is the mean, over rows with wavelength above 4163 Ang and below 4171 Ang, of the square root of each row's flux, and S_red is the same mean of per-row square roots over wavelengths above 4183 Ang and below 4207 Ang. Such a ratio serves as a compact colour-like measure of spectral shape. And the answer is 0.963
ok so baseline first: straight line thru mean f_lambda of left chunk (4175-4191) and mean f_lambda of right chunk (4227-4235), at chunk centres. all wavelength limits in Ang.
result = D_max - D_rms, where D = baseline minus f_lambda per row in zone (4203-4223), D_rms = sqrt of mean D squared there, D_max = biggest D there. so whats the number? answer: -2.9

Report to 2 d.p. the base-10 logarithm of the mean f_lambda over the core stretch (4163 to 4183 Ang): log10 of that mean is 1.32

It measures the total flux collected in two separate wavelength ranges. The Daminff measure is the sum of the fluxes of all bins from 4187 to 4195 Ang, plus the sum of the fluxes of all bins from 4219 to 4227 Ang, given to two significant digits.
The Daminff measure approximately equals 88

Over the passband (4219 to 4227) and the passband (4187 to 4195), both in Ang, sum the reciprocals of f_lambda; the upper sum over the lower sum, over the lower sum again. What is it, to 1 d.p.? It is 11.2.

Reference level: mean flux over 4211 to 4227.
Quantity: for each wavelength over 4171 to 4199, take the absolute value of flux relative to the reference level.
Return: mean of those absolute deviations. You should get 1.2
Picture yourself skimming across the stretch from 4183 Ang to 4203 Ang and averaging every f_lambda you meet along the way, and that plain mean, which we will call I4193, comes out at 21.3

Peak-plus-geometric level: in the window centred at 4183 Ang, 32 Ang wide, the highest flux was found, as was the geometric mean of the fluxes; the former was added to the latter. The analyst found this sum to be 44.2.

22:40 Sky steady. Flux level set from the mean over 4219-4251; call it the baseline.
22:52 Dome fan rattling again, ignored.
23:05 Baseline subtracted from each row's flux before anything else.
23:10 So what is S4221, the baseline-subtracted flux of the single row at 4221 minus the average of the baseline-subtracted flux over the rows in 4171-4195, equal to 1.0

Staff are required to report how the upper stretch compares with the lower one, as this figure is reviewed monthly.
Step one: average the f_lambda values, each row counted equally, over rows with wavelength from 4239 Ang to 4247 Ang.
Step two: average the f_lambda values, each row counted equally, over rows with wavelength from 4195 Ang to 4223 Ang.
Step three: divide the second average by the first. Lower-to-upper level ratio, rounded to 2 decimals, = 0.84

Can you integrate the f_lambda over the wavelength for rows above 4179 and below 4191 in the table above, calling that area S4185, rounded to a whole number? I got 254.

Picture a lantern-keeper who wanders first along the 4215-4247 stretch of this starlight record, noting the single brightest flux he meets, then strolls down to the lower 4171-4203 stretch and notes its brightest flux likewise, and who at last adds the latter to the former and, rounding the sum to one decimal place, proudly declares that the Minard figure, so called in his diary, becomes 50.0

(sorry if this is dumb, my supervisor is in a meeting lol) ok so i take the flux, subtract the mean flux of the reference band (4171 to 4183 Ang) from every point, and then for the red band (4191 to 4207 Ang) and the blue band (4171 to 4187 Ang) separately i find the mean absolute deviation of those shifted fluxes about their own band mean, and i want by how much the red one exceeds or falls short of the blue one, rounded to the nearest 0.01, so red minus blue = 0.59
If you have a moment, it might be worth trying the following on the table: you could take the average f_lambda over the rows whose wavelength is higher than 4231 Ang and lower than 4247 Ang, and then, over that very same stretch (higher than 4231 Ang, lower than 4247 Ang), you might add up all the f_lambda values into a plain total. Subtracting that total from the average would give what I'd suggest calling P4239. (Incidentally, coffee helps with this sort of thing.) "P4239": -74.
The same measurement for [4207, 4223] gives -69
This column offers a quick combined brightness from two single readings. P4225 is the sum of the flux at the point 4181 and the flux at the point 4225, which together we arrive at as 43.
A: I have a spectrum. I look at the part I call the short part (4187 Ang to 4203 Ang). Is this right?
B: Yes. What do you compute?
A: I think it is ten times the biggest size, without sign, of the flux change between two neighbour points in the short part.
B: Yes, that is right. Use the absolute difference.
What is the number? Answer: 24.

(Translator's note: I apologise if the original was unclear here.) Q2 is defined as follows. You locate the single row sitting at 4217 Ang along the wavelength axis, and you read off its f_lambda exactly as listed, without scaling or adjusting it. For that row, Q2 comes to 23.35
